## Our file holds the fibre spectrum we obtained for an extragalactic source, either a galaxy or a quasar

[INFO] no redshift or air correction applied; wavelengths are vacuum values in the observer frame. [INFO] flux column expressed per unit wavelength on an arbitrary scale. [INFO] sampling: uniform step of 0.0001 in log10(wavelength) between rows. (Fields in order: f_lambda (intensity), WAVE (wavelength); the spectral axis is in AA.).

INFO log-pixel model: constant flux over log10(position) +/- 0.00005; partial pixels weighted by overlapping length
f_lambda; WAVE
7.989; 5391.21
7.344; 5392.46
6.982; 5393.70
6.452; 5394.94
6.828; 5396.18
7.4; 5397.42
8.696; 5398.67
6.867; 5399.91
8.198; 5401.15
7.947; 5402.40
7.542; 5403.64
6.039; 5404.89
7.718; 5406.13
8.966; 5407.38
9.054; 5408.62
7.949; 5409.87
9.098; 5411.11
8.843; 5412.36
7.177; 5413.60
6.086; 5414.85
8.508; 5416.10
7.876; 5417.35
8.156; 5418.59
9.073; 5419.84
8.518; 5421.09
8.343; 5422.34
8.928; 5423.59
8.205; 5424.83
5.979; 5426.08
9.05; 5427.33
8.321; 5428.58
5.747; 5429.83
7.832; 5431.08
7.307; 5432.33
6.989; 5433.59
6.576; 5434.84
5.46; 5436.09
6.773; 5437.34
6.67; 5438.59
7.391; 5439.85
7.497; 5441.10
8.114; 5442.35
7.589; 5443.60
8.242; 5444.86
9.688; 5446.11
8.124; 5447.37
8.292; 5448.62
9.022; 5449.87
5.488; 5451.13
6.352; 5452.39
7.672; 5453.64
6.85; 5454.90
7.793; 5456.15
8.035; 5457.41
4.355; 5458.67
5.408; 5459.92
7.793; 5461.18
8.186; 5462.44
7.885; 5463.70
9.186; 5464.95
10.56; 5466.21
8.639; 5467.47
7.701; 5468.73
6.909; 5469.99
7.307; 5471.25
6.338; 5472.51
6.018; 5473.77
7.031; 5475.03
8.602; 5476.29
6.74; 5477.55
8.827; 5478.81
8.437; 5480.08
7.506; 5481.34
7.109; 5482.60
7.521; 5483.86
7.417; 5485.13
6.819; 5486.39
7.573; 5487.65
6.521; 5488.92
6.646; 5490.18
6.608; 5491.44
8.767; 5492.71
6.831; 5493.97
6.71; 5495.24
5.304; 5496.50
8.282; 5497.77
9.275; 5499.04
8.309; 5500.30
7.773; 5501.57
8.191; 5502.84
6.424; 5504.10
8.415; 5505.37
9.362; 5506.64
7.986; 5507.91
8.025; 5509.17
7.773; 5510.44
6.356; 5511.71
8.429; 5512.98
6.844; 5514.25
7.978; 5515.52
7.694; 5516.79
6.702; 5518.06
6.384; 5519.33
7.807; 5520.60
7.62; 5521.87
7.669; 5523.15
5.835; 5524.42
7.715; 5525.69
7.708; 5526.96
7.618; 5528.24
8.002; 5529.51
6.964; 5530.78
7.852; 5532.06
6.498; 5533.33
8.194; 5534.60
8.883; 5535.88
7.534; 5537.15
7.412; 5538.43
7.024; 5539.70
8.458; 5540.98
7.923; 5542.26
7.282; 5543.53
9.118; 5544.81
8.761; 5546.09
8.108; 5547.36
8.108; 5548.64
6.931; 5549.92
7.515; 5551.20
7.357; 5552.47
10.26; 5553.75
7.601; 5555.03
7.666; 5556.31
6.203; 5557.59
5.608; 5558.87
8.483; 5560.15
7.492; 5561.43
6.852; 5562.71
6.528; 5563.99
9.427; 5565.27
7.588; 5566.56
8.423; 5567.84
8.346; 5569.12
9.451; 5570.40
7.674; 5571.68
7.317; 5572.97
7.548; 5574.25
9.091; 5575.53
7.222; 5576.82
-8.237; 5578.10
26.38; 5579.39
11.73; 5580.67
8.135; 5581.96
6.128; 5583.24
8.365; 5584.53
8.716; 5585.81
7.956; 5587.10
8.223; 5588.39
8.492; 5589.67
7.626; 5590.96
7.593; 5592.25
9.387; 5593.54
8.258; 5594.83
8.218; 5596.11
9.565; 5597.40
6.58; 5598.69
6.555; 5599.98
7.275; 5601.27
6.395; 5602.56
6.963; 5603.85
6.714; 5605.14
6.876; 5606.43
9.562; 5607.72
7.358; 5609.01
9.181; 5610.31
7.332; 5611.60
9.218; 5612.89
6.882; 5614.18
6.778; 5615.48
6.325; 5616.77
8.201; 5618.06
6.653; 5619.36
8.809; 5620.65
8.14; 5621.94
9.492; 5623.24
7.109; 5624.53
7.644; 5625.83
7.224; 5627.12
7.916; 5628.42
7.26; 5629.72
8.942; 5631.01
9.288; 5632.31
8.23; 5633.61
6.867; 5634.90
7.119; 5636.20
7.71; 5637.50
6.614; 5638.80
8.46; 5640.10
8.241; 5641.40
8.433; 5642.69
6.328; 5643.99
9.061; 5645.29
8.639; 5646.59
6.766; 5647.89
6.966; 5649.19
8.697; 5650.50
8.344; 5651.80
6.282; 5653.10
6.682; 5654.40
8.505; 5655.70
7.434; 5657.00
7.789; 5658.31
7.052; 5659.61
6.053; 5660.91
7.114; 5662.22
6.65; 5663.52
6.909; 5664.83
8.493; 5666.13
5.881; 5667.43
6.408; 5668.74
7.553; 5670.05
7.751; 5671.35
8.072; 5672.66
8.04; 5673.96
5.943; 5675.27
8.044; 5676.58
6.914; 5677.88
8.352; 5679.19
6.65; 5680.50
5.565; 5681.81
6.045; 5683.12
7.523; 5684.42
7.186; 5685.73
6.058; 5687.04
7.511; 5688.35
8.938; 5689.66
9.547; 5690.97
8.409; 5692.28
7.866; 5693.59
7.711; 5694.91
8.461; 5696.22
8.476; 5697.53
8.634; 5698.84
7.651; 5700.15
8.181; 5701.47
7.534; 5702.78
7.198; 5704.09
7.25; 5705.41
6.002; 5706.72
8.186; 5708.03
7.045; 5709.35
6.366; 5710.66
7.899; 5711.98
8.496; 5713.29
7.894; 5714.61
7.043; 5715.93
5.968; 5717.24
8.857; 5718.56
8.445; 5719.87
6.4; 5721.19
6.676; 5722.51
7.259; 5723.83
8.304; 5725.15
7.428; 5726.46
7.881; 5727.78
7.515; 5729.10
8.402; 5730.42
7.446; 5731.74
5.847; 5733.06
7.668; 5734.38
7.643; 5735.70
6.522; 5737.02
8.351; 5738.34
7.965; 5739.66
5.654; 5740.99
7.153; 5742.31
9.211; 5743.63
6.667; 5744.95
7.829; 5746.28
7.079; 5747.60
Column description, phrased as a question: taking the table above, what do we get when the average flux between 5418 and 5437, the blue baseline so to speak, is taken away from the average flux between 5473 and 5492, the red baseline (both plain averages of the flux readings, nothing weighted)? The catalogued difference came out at -0.3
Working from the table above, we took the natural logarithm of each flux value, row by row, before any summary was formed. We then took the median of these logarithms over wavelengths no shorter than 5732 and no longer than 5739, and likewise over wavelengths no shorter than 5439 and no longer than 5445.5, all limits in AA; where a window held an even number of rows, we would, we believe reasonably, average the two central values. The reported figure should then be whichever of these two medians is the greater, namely 2.03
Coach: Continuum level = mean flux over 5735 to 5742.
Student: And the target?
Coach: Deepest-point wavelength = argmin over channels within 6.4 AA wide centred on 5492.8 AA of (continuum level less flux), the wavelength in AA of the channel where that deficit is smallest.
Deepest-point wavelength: 5492.71 AA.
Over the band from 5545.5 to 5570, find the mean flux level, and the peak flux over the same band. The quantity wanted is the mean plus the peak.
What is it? 18.0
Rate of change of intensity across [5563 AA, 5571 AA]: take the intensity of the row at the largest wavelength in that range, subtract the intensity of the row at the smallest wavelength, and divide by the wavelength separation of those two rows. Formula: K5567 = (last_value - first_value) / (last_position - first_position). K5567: 0.5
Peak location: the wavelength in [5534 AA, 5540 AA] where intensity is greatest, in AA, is 5535.88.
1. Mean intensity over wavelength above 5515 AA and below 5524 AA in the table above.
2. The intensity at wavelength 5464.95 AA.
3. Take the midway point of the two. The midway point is 8.3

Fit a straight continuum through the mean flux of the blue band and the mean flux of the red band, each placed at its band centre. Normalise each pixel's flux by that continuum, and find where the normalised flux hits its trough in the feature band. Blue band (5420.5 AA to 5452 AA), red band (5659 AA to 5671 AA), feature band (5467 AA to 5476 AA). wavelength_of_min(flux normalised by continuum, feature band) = 5473.77 AA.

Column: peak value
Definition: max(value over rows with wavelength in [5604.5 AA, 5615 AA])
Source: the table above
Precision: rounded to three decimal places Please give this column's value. 9.562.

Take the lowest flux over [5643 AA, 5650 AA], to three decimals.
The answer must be 6.328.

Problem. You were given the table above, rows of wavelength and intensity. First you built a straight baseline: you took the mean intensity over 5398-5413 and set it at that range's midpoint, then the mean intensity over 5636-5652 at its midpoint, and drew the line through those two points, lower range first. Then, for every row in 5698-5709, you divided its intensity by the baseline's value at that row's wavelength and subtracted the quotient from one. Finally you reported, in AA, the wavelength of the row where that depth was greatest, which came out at 5706.72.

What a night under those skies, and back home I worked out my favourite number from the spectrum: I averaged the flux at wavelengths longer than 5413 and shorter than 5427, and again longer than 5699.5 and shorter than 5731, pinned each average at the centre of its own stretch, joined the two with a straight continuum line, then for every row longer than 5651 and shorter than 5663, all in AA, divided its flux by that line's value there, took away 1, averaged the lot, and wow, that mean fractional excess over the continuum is -0.04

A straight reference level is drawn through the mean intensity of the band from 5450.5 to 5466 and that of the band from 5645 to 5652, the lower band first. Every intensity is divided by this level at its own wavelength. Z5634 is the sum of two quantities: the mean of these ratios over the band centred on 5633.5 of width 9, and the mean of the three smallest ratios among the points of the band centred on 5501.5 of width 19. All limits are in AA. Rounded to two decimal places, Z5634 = 1.83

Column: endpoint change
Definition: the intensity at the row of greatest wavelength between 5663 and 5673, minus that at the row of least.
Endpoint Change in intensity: 1.4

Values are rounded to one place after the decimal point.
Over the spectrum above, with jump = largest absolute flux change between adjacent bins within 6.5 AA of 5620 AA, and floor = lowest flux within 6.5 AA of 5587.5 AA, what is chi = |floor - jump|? 3.7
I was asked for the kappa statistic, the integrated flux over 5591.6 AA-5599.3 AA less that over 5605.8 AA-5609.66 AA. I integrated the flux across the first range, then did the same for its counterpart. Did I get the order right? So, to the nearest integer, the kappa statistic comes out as 33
